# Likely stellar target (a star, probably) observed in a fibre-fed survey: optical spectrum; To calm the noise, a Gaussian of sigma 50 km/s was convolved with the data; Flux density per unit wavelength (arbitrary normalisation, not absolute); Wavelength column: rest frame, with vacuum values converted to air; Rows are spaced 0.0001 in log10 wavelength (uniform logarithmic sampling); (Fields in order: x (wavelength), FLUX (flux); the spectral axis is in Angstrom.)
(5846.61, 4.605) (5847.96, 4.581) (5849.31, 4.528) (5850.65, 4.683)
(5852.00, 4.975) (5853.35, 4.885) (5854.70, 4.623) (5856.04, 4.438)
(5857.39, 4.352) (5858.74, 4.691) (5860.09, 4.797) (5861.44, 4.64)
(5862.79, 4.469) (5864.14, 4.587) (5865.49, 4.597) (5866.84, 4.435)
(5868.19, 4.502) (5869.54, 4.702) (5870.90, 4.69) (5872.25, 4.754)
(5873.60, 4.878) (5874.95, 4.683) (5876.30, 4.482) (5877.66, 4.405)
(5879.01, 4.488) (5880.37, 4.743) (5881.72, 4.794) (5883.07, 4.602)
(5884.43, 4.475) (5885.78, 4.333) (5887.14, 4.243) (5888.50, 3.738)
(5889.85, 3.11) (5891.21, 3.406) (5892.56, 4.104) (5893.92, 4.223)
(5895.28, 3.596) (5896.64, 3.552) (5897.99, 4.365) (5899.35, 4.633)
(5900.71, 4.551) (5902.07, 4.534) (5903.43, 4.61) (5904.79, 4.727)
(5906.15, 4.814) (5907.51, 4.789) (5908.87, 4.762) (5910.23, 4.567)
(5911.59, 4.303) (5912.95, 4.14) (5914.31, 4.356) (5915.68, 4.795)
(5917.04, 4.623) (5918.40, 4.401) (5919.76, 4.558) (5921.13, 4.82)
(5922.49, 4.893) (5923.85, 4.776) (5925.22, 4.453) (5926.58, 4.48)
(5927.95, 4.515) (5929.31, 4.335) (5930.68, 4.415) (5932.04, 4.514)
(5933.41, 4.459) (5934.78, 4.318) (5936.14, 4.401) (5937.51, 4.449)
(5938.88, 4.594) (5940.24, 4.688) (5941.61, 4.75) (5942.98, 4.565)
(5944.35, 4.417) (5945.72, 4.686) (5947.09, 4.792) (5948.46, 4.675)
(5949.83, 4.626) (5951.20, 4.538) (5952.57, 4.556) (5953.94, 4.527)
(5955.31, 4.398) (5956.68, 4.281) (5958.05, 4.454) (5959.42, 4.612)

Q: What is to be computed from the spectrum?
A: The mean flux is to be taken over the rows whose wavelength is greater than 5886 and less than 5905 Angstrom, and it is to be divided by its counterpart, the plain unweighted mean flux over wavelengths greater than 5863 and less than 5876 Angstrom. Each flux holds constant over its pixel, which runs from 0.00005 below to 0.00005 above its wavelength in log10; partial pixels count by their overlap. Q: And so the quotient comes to 0.88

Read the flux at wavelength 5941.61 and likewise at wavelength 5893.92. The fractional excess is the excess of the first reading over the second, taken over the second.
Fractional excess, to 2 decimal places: 0.12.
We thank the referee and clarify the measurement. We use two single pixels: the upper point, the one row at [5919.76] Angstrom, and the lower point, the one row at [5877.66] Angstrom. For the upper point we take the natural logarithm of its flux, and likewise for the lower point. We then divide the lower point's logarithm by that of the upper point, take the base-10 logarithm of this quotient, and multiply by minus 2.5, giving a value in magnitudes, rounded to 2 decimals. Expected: 0.02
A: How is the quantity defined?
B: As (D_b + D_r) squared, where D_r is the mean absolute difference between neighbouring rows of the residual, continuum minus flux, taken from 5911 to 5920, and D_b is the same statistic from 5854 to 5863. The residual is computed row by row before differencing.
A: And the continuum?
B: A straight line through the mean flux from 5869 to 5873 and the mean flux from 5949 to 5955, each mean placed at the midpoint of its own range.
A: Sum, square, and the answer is 0.16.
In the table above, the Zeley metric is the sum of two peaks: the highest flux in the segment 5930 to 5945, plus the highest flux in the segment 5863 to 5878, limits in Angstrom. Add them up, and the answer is 9.63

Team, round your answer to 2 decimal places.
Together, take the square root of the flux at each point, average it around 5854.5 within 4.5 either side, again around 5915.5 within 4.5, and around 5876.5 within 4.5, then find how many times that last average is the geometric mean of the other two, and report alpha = 1.01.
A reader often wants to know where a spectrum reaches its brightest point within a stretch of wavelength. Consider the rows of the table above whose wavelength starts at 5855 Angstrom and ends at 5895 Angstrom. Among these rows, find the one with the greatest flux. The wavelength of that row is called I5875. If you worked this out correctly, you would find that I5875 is 5873.60 Angstrom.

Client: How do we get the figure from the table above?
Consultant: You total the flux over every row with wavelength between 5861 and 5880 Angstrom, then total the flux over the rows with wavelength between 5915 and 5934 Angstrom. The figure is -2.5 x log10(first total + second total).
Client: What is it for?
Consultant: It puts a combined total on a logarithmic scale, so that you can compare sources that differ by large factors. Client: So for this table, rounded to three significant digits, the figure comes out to -5.27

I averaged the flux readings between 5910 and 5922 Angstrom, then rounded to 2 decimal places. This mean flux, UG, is 4.51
